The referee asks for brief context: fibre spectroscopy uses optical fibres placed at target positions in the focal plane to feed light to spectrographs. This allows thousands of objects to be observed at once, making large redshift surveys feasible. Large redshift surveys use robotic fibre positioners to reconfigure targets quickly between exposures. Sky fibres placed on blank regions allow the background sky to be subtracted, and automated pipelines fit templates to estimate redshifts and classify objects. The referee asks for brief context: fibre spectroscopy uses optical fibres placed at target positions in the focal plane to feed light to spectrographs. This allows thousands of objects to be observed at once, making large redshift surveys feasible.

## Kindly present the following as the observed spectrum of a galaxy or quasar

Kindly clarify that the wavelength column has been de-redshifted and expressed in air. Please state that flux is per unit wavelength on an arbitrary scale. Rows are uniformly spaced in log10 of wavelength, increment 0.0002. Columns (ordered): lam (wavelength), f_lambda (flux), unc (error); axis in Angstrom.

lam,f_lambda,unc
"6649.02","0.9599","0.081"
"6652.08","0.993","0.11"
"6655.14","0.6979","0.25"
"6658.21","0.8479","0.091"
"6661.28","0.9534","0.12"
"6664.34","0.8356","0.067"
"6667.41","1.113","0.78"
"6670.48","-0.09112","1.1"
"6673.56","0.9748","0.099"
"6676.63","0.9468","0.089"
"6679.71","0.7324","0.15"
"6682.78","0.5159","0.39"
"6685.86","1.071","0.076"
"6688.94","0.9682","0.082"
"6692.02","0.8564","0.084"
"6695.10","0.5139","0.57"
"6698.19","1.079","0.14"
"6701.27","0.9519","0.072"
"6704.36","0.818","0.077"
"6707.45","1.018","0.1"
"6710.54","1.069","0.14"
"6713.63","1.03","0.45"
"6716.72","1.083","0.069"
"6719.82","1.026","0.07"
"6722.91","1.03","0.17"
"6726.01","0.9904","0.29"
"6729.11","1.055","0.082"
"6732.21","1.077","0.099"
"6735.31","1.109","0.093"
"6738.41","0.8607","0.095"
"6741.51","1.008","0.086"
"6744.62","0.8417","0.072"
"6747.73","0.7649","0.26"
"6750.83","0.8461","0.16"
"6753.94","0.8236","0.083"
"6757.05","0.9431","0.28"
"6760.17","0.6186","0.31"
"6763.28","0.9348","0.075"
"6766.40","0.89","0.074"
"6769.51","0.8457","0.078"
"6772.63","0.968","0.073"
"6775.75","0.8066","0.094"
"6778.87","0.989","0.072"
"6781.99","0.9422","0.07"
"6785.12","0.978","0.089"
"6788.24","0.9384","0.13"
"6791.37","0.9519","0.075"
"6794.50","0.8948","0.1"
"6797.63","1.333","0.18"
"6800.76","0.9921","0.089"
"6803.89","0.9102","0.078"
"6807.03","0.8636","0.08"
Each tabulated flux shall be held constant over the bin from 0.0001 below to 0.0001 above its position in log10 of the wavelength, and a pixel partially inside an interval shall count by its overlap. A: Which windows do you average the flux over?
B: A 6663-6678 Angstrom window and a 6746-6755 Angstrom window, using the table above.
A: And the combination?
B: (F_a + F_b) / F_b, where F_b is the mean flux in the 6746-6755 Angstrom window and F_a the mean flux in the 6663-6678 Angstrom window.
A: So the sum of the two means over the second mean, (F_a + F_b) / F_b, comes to 1.93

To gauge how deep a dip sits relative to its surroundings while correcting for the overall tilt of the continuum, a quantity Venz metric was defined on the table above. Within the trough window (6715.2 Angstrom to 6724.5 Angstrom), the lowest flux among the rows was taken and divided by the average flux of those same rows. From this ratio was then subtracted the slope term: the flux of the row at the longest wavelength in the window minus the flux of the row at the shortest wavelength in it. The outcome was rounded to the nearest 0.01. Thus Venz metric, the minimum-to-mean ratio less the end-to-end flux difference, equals 1.03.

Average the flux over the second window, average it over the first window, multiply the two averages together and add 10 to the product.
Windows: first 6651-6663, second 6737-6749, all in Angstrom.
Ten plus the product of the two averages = 10.8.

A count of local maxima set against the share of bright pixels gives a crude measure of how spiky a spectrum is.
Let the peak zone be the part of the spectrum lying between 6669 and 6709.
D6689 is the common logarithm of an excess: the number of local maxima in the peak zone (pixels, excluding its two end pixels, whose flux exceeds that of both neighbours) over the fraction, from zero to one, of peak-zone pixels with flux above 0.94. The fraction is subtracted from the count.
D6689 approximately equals 0.39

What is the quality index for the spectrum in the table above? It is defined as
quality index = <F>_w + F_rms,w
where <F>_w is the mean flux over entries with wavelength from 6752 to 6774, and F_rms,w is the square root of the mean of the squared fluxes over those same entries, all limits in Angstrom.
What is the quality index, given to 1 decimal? 1.7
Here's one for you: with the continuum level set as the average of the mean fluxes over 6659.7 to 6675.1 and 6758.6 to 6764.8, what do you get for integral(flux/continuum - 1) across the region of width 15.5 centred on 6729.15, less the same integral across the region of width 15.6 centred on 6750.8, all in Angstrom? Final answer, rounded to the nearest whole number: 4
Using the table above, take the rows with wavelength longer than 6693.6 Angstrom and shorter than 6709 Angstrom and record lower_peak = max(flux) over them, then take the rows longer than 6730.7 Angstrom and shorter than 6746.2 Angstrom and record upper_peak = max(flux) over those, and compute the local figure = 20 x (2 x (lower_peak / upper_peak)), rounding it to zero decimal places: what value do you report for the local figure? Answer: 39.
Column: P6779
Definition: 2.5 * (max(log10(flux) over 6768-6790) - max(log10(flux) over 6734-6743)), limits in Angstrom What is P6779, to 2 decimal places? -0.12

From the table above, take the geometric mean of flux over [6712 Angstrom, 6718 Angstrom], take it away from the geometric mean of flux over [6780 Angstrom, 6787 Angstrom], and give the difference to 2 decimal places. -0.10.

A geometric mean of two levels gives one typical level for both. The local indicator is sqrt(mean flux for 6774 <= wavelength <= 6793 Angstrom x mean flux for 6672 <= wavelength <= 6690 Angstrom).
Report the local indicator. 0.90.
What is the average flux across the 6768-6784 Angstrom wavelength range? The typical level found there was 0.91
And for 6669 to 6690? 0.73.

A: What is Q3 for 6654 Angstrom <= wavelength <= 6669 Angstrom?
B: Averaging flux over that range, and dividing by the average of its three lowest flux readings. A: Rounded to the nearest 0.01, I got 1.12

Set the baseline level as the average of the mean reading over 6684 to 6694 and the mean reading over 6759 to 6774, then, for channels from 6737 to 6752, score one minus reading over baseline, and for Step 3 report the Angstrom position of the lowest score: 6741.51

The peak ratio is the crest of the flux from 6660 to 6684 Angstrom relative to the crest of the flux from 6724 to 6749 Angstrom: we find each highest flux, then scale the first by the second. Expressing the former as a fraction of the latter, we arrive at 1.00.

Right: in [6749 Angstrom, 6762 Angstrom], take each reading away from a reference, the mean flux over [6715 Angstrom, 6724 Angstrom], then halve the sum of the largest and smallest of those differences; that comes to 0.27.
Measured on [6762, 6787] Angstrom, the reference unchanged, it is 0.15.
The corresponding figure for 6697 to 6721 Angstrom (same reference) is 0.10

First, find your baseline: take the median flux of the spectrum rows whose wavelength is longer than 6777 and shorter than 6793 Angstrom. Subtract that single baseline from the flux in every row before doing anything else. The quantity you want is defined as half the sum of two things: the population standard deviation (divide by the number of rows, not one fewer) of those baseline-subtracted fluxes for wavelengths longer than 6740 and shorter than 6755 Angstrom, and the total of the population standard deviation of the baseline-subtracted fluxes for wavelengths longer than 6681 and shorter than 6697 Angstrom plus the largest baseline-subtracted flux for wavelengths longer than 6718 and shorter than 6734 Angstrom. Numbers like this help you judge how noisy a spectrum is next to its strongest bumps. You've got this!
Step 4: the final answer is 0.22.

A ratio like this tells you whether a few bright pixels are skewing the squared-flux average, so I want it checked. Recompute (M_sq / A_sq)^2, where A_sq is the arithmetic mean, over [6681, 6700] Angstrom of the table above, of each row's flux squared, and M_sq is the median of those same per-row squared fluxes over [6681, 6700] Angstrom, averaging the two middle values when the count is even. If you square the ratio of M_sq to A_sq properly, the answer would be 1.23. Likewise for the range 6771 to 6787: 1.13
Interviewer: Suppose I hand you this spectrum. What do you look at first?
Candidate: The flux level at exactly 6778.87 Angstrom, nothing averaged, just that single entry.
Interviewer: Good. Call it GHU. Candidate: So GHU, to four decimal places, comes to 0.9890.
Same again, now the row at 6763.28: 0.9348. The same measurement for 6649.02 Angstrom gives 0.9599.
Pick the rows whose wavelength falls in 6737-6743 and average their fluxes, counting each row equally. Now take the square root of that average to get 0.97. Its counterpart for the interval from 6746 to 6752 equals 0.90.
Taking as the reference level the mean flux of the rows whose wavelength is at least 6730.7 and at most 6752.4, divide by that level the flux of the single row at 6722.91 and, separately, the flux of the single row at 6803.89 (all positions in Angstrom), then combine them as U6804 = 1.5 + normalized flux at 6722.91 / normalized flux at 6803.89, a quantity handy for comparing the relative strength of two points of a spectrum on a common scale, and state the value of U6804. 2.63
